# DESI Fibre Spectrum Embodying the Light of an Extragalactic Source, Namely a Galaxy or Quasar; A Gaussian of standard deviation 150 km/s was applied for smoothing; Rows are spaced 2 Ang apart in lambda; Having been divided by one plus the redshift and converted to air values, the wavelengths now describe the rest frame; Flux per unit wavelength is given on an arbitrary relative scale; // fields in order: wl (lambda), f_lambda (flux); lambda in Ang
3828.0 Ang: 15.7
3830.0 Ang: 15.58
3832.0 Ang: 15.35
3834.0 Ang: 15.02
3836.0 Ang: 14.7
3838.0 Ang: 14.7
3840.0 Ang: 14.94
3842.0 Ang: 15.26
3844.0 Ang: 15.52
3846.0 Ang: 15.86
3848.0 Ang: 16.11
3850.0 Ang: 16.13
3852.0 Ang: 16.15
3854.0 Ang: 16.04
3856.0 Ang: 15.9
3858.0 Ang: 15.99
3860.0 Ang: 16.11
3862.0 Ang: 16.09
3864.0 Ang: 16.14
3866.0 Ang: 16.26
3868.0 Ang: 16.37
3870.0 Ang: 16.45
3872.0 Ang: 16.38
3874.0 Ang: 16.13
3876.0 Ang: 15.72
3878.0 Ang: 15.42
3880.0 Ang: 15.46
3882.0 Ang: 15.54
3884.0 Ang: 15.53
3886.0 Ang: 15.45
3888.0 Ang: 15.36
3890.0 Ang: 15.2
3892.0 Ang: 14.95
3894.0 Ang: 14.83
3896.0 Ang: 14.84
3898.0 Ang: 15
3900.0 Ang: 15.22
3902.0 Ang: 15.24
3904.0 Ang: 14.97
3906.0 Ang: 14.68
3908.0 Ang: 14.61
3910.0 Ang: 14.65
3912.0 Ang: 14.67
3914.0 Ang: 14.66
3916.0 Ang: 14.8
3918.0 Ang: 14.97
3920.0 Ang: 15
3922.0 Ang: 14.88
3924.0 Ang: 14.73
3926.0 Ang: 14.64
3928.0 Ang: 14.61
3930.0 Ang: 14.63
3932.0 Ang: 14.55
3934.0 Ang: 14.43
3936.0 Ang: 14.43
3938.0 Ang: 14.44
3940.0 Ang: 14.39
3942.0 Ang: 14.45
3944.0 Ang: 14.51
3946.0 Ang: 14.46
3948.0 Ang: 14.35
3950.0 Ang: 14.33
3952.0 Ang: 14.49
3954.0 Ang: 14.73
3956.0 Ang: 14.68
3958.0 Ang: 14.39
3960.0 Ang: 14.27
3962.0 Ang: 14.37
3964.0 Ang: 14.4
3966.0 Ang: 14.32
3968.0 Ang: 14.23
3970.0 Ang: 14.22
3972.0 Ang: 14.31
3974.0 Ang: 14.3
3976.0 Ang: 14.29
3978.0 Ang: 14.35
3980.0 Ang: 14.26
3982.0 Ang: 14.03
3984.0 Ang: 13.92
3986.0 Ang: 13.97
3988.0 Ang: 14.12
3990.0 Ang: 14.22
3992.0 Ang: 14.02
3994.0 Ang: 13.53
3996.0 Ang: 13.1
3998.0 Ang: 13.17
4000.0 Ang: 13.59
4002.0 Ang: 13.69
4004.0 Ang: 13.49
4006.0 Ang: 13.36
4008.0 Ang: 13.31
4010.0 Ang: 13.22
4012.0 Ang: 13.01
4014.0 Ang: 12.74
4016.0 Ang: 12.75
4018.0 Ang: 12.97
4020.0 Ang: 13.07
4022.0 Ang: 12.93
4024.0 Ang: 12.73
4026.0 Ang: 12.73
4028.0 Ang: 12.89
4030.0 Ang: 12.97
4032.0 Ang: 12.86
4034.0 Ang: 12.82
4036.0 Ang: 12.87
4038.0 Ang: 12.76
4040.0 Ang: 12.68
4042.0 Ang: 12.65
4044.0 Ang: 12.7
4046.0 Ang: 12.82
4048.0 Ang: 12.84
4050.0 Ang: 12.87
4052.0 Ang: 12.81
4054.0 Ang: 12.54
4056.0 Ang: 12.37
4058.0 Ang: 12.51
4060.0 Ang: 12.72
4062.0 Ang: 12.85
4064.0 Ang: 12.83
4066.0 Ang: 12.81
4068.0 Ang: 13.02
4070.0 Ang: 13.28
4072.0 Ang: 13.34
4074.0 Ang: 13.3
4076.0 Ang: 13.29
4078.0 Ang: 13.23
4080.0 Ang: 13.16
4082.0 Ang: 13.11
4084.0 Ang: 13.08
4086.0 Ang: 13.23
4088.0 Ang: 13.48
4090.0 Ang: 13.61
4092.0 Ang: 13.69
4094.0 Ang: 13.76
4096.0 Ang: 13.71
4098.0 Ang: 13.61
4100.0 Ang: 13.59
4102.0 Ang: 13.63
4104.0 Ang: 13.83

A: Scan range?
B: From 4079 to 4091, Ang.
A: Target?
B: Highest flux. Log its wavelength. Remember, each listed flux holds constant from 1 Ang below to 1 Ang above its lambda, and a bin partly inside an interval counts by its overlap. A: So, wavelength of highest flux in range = 4090.0 Ang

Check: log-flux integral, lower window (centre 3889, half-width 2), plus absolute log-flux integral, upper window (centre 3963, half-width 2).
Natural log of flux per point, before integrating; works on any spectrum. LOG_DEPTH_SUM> 21.6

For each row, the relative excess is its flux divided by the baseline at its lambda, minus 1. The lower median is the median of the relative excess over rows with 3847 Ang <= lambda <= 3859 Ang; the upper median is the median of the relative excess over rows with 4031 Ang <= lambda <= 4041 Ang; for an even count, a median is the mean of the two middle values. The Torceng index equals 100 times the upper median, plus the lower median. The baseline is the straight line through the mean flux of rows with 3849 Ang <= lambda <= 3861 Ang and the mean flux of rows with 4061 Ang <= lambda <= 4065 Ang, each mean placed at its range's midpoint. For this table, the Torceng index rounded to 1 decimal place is -3.5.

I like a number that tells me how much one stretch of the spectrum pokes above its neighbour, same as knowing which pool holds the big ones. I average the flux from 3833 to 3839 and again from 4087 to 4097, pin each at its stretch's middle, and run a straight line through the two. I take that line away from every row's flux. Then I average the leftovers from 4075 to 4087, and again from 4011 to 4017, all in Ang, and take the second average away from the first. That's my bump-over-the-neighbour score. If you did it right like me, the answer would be 0.7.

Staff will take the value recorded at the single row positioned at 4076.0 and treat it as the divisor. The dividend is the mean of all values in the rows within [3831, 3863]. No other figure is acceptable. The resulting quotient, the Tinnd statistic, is 1.18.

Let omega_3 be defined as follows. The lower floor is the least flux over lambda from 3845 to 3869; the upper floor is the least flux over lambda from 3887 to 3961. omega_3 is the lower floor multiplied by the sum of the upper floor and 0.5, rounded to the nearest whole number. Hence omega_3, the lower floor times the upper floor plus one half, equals 234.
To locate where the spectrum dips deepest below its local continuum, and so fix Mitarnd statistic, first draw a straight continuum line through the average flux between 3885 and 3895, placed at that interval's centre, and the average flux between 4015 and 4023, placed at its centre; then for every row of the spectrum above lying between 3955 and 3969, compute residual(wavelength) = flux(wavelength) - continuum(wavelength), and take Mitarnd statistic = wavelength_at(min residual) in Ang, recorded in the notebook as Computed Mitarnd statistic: 3960.0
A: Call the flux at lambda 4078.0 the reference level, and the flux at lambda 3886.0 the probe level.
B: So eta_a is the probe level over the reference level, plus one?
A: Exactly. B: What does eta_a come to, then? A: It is 2.17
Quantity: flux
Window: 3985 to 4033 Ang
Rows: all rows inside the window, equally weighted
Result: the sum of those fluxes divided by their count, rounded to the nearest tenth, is 13.3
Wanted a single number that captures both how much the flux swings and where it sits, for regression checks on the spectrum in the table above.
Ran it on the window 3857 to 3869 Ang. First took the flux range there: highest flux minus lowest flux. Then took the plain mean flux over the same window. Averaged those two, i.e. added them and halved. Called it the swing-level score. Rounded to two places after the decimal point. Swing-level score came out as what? 8.27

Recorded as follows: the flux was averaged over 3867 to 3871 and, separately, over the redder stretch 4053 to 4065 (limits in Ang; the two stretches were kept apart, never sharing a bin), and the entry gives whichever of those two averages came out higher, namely 16.4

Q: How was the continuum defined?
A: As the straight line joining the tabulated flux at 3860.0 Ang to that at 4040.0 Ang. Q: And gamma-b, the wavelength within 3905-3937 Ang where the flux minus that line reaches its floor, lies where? 3908.0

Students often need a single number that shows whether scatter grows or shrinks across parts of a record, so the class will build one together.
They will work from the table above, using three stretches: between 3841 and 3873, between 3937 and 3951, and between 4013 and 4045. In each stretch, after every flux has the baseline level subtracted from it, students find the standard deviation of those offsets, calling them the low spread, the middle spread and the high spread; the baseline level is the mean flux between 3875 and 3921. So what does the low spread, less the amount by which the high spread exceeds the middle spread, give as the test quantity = 0.2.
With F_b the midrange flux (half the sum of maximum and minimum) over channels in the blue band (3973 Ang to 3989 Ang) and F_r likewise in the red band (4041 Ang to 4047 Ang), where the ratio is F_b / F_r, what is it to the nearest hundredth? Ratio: 1.11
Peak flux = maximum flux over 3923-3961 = 14.73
